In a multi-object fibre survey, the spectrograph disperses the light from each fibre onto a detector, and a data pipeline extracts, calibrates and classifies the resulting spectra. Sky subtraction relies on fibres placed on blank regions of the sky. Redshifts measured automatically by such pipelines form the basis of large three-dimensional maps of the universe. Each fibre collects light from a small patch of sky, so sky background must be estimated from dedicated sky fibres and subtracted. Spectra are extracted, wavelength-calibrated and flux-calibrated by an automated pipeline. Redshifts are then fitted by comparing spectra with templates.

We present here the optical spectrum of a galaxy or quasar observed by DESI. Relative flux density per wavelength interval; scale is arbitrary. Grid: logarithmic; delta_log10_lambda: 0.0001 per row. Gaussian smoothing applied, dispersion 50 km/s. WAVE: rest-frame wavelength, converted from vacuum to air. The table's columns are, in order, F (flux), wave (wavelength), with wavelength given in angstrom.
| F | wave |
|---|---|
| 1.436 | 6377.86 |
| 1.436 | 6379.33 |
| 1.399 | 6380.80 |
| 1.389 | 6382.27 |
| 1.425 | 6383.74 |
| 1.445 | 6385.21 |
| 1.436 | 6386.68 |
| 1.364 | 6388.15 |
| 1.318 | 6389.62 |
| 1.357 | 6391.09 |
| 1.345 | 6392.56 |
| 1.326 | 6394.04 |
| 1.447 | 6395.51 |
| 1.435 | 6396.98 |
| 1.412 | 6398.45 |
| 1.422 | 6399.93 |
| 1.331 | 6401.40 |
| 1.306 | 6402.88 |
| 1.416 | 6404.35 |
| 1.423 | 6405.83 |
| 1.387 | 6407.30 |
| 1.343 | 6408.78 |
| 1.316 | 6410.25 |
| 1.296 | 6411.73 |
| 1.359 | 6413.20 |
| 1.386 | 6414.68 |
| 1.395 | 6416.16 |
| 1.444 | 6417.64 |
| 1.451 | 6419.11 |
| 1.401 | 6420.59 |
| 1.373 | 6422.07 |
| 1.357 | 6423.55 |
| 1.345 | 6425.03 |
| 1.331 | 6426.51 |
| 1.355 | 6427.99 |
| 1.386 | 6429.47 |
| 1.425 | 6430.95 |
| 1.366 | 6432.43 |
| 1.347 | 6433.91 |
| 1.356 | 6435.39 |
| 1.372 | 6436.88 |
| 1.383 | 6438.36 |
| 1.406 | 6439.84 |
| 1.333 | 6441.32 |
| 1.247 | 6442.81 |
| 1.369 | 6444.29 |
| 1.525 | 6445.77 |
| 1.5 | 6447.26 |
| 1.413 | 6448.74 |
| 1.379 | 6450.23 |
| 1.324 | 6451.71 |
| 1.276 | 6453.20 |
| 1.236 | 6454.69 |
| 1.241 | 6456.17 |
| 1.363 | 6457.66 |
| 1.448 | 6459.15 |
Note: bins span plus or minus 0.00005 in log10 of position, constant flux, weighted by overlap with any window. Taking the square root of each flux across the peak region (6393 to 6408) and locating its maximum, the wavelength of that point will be 6395.51 angstrom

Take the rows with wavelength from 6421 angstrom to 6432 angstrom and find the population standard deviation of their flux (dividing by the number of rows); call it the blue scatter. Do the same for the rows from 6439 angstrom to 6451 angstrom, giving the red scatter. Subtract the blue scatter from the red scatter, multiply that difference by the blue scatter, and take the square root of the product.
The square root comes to 0.039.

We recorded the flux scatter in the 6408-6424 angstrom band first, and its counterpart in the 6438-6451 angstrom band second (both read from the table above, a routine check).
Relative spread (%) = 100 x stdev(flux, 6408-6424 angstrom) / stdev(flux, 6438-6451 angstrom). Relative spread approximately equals 58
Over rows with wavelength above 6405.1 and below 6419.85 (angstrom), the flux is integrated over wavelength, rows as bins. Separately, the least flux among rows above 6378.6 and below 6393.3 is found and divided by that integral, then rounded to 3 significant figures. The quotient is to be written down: 0.0647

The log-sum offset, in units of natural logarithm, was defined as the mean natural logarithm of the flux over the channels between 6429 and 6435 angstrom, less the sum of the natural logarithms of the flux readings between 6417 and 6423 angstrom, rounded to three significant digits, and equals -1.07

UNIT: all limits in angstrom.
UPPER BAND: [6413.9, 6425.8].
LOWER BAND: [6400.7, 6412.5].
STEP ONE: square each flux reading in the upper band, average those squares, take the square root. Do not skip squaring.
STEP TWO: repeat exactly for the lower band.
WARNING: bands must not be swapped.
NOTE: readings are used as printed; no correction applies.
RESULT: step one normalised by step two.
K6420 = 1.03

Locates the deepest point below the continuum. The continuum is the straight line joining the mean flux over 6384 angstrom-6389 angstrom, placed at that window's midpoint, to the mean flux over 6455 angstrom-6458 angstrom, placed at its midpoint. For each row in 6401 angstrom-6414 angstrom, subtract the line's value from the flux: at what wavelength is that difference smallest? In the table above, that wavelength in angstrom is 6402.88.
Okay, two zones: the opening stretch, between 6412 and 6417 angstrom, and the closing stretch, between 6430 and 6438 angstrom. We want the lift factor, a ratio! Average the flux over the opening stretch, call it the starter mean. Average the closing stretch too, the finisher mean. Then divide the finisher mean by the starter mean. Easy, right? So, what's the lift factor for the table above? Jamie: 1.00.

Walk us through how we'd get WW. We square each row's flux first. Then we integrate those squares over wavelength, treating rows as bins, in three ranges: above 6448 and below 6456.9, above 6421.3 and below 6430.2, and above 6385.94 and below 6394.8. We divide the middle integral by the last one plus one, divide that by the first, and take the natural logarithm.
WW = -2.787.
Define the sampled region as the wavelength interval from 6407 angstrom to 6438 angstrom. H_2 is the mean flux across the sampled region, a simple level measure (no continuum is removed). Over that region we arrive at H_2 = 1.37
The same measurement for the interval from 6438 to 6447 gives 1.38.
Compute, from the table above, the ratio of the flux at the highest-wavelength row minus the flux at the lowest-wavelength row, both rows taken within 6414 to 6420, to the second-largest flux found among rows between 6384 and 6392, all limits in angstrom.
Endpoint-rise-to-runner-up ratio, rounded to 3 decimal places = 0.045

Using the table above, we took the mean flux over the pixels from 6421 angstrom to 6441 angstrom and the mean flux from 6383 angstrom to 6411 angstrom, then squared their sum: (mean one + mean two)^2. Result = 7.57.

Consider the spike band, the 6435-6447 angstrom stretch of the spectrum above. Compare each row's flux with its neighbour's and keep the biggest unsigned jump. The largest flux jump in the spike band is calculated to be 0.156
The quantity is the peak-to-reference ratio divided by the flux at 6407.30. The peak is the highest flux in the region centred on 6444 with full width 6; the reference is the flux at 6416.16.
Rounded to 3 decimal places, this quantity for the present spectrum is 0.788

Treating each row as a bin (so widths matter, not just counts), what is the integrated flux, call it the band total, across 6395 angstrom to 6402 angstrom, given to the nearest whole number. 10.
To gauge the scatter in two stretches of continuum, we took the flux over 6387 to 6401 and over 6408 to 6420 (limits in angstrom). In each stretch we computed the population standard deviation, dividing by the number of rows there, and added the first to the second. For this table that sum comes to 0.099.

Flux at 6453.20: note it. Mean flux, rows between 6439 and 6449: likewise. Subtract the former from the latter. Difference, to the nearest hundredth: 0.12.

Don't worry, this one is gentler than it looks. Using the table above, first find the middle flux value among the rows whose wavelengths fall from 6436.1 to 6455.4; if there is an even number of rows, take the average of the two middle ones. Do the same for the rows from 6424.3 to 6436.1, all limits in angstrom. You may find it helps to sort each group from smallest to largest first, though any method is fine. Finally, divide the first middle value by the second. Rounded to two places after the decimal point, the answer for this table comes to 1.01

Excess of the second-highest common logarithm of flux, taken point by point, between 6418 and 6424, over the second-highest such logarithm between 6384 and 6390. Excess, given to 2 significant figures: -0.011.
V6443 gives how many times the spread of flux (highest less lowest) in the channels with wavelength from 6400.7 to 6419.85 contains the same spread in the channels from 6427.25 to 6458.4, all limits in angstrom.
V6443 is 0.54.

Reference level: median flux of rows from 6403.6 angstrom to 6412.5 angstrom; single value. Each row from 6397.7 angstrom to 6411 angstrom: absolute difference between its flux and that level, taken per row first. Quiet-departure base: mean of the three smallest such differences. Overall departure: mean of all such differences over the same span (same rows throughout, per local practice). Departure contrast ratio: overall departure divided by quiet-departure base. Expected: 1.7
